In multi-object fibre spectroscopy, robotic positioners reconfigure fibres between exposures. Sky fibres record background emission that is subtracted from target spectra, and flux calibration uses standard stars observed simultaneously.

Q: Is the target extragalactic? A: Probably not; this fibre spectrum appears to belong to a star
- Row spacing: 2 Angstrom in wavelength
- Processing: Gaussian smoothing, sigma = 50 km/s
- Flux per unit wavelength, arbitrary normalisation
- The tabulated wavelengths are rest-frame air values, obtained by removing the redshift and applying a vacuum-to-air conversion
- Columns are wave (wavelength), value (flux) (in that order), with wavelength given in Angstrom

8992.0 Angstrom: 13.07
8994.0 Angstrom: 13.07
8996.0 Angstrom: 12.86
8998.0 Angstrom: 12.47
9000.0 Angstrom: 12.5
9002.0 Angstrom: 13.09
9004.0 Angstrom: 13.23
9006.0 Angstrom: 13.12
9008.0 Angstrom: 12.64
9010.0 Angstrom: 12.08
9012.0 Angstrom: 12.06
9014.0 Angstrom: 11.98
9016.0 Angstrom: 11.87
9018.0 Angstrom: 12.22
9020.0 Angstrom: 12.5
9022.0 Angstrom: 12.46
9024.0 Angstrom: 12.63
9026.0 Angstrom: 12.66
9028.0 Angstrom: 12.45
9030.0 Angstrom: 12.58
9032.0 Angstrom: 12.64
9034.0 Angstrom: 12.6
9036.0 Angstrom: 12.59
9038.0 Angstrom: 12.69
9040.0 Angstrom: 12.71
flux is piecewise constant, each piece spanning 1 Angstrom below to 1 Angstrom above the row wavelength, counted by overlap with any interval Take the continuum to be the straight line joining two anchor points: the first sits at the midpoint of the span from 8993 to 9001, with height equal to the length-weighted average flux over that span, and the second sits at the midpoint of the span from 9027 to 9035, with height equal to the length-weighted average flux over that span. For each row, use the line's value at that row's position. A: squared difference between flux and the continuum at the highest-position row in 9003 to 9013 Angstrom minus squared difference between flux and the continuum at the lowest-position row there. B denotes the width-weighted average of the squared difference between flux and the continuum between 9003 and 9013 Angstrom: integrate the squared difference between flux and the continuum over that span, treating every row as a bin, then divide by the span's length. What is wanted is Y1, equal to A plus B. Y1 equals 0.30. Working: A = 0.07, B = 0.24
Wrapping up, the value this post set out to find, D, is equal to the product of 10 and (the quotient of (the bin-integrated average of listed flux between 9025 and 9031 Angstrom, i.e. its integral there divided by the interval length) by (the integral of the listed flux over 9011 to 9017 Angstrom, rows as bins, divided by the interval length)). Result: 10.50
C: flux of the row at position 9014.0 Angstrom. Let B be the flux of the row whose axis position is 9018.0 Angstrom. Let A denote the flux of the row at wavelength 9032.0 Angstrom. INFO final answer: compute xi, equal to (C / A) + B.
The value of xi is 13.2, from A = 12.64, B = 12.22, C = 11.98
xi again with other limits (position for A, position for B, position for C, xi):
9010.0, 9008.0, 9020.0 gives 13.7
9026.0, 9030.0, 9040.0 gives 13.6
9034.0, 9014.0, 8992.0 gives 13.0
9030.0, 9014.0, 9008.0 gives 13.0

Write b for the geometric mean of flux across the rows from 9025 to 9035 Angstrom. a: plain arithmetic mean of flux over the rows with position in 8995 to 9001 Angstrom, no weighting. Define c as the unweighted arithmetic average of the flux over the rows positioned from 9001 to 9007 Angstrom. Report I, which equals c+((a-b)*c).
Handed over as 13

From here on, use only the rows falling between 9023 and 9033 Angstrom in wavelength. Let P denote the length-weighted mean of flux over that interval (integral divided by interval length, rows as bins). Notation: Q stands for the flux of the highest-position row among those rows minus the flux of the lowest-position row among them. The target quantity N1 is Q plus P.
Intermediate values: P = 12.59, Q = 0.01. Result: 12.6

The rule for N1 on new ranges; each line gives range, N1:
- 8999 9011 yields 12.4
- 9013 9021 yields 12.7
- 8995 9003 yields 13.0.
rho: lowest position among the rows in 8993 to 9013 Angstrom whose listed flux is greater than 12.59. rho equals 8994.0 Angstrom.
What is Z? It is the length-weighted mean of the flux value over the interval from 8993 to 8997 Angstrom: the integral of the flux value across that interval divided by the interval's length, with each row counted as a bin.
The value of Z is 13.0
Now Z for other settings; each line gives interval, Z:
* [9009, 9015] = 12.0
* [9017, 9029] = 12.5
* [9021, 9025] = 12.5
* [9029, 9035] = 12.6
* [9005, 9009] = 12.9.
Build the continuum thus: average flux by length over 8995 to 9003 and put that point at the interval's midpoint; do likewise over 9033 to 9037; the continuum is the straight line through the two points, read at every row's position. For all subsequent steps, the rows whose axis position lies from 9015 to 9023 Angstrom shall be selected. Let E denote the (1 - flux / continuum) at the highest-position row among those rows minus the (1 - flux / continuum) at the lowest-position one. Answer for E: -0.05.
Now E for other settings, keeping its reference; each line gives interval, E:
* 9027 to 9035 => -0.01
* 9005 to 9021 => 0.04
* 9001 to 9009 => 0.03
